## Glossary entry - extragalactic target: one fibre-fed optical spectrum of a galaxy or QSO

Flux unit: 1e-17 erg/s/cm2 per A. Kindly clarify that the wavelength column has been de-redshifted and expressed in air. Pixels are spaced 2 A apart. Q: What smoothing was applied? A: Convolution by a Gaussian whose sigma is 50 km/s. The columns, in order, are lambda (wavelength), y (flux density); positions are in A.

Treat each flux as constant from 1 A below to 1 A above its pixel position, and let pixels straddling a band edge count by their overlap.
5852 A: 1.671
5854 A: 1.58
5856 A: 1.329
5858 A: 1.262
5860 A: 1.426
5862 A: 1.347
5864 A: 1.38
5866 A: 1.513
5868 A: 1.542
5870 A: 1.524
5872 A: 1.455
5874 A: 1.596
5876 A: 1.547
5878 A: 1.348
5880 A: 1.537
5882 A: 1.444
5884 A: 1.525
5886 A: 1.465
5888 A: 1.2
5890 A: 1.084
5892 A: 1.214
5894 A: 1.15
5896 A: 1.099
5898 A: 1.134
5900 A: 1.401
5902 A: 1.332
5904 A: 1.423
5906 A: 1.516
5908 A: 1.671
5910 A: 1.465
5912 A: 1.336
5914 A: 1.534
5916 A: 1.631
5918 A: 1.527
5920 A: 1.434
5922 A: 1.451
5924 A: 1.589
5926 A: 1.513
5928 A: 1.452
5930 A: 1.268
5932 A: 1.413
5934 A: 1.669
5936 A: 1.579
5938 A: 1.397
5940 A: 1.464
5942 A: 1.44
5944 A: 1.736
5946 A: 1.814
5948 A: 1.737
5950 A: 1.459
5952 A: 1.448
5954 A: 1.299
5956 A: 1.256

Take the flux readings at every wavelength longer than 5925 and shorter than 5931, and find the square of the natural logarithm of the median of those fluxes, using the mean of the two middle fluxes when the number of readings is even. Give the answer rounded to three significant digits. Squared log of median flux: 0.139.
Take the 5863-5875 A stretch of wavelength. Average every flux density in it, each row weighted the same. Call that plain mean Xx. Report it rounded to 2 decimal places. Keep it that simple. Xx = 1.50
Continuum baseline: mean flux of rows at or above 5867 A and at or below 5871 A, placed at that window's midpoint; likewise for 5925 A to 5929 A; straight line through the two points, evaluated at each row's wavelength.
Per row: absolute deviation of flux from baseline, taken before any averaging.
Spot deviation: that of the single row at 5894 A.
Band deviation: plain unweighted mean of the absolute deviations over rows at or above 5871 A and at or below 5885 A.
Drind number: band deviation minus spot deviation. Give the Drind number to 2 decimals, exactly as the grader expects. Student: -0.30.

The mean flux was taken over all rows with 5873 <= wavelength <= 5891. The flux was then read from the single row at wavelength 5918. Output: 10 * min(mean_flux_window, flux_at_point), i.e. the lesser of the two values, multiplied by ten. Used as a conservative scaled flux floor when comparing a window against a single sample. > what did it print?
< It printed 14.2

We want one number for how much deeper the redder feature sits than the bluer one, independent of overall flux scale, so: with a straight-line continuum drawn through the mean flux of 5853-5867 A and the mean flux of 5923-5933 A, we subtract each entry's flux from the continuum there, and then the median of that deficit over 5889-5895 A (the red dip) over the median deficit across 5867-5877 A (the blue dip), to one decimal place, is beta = -2.1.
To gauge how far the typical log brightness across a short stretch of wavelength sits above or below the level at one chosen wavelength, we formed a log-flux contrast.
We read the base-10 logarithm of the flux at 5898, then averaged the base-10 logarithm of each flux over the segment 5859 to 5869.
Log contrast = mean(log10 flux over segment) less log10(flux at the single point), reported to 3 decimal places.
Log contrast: 0.104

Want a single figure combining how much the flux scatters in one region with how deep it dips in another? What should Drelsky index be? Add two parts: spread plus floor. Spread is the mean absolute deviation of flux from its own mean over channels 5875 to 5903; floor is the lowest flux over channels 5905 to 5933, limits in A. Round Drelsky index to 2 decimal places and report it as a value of 1.42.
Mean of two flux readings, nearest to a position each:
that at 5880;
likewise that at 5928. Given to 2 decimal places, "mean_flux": 1.49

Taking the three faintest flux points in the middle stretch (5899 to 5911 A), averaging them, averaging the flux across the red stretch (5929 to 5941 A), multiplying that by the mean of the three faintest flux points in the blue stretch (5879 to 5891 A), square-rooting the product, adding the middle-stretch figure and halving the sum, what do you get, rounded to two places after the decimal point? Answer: 1.37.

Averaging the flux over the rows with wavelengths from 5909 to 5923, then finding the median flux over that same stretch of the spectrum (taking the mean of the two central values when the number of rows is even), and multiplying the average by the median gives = 2.17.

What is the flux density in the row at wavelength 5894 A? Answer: 1.15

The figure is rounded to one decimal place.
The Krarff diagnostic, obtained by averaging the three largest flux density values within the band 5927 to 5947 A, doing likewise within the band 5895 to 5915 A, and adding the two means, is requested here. 3.3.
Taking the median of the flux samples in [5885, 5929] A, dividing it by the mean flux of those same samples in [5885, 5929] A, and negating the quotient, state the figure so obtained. -1.04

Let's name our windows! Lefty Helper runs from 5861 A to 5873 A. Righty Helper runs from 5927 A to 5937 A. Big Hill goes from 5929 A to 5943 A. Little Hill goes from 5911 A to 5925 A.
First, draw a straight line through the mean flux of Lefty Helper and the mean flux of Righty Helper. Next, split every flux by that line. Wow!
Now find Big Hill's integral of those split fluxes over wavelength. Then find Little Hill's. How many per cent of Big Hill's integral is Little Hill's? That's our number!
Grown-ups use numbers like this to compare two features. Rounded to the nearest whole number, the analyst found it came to 103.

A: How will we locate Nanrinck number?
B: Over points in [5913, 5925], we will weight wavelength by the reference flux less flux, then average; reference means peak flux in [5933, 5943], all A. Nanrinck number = 5919.4 A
